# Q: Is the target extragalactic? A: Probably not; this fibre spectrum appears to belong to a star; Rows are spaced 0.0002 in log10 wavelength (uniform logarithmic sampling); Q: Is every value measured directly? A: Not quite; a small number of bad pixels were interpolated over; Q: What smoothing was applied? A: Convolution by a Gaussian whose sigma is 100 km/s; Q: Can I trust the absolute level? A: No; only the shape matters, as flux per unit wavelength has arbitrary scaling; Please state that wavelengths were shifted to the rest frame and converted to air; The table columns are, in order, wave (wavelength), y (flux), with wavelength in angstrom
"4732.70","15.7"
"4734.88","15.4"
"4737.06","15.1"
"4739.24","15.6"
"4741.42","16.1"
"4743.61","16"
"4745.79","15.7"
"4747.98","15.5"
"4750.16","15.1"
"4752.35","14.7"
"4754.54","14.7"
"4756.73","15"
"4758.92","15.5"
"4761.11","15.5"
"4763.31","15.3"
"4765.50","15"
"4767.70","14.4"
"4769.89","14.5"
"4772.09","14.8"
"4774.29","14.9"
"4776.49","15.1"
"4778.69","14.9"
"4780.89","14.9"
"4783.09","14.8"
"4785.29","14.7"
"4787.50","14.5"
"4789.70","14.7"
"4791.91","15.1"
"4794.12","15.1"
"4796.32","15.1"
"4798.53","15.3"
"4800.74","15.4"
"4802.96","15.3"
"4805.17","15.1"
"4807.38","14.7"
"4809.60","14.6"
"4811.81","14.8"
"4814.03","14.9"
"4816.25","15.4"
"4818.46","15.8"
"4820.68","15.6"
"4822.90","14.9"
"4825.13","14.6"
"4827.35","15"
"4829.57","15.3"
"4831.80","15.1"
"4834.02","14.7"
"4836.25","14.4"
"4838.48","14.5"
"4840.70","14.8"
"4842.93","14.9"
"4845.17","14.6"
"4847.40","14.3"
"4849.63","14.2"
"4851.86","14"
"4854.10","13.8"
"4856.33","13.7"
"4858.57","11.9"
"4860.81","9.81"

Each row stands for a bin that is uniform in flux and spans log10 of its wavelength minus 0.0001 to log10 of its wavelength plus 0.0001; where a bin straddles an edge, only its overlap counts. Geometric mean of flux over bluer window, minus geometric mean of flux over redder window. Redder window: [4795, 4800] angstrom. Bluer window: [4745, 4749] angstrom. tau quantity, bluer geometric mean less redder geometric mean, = 0.40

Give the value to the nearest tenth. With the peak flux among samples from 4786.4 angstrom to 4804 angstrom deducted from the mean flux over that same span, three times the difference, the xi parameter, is -1.0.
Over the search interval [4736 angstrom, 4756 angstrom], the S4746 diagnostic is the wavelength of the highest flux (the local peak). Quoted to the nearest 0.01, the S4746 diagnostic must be 4741.42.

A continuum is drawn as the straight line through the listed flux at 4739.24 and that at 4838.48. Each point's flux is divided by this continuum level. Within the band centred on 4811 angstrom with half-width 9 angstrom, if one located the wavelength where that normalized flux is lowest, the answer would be 4809.60 angstrom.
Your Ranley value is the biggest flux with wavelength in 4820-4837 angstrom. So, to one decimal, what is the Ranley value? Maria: 15.6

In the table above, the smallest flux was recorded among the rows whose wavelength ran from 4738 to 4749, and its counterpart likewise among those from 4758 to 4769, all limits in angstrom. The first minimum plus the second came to 29.9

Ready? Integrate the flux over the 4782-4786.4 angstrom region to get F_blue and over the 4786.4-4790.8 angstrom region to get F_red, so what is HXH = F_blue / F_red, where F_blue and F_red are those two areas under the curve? 1.01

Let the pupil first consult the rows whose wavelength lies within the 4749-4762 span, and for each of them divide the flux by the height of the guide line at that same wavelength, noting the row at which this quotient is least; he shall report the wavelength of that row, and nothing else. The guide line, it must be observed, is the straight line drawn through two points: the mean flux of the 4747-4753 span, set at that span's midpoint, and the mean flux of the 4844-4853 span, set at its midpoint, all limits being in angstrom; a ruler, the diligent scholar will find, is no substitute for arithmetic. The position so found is 4752.35 angstrom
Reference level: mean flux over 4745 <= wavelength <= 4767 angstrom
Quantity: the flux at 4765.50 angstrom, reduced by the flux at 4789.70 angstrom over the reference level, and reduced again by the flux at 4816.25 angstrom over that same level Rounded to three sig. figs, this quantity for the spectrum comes 13.0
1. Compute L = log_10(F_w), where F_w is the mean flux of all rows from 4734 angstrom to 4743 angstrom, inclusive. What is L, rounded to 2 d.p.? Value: 1.19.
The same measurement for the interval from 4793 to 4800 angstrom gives 1.18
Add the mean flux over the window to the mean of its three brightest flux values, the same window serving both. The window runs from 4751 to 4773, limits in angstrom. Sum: 30.4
